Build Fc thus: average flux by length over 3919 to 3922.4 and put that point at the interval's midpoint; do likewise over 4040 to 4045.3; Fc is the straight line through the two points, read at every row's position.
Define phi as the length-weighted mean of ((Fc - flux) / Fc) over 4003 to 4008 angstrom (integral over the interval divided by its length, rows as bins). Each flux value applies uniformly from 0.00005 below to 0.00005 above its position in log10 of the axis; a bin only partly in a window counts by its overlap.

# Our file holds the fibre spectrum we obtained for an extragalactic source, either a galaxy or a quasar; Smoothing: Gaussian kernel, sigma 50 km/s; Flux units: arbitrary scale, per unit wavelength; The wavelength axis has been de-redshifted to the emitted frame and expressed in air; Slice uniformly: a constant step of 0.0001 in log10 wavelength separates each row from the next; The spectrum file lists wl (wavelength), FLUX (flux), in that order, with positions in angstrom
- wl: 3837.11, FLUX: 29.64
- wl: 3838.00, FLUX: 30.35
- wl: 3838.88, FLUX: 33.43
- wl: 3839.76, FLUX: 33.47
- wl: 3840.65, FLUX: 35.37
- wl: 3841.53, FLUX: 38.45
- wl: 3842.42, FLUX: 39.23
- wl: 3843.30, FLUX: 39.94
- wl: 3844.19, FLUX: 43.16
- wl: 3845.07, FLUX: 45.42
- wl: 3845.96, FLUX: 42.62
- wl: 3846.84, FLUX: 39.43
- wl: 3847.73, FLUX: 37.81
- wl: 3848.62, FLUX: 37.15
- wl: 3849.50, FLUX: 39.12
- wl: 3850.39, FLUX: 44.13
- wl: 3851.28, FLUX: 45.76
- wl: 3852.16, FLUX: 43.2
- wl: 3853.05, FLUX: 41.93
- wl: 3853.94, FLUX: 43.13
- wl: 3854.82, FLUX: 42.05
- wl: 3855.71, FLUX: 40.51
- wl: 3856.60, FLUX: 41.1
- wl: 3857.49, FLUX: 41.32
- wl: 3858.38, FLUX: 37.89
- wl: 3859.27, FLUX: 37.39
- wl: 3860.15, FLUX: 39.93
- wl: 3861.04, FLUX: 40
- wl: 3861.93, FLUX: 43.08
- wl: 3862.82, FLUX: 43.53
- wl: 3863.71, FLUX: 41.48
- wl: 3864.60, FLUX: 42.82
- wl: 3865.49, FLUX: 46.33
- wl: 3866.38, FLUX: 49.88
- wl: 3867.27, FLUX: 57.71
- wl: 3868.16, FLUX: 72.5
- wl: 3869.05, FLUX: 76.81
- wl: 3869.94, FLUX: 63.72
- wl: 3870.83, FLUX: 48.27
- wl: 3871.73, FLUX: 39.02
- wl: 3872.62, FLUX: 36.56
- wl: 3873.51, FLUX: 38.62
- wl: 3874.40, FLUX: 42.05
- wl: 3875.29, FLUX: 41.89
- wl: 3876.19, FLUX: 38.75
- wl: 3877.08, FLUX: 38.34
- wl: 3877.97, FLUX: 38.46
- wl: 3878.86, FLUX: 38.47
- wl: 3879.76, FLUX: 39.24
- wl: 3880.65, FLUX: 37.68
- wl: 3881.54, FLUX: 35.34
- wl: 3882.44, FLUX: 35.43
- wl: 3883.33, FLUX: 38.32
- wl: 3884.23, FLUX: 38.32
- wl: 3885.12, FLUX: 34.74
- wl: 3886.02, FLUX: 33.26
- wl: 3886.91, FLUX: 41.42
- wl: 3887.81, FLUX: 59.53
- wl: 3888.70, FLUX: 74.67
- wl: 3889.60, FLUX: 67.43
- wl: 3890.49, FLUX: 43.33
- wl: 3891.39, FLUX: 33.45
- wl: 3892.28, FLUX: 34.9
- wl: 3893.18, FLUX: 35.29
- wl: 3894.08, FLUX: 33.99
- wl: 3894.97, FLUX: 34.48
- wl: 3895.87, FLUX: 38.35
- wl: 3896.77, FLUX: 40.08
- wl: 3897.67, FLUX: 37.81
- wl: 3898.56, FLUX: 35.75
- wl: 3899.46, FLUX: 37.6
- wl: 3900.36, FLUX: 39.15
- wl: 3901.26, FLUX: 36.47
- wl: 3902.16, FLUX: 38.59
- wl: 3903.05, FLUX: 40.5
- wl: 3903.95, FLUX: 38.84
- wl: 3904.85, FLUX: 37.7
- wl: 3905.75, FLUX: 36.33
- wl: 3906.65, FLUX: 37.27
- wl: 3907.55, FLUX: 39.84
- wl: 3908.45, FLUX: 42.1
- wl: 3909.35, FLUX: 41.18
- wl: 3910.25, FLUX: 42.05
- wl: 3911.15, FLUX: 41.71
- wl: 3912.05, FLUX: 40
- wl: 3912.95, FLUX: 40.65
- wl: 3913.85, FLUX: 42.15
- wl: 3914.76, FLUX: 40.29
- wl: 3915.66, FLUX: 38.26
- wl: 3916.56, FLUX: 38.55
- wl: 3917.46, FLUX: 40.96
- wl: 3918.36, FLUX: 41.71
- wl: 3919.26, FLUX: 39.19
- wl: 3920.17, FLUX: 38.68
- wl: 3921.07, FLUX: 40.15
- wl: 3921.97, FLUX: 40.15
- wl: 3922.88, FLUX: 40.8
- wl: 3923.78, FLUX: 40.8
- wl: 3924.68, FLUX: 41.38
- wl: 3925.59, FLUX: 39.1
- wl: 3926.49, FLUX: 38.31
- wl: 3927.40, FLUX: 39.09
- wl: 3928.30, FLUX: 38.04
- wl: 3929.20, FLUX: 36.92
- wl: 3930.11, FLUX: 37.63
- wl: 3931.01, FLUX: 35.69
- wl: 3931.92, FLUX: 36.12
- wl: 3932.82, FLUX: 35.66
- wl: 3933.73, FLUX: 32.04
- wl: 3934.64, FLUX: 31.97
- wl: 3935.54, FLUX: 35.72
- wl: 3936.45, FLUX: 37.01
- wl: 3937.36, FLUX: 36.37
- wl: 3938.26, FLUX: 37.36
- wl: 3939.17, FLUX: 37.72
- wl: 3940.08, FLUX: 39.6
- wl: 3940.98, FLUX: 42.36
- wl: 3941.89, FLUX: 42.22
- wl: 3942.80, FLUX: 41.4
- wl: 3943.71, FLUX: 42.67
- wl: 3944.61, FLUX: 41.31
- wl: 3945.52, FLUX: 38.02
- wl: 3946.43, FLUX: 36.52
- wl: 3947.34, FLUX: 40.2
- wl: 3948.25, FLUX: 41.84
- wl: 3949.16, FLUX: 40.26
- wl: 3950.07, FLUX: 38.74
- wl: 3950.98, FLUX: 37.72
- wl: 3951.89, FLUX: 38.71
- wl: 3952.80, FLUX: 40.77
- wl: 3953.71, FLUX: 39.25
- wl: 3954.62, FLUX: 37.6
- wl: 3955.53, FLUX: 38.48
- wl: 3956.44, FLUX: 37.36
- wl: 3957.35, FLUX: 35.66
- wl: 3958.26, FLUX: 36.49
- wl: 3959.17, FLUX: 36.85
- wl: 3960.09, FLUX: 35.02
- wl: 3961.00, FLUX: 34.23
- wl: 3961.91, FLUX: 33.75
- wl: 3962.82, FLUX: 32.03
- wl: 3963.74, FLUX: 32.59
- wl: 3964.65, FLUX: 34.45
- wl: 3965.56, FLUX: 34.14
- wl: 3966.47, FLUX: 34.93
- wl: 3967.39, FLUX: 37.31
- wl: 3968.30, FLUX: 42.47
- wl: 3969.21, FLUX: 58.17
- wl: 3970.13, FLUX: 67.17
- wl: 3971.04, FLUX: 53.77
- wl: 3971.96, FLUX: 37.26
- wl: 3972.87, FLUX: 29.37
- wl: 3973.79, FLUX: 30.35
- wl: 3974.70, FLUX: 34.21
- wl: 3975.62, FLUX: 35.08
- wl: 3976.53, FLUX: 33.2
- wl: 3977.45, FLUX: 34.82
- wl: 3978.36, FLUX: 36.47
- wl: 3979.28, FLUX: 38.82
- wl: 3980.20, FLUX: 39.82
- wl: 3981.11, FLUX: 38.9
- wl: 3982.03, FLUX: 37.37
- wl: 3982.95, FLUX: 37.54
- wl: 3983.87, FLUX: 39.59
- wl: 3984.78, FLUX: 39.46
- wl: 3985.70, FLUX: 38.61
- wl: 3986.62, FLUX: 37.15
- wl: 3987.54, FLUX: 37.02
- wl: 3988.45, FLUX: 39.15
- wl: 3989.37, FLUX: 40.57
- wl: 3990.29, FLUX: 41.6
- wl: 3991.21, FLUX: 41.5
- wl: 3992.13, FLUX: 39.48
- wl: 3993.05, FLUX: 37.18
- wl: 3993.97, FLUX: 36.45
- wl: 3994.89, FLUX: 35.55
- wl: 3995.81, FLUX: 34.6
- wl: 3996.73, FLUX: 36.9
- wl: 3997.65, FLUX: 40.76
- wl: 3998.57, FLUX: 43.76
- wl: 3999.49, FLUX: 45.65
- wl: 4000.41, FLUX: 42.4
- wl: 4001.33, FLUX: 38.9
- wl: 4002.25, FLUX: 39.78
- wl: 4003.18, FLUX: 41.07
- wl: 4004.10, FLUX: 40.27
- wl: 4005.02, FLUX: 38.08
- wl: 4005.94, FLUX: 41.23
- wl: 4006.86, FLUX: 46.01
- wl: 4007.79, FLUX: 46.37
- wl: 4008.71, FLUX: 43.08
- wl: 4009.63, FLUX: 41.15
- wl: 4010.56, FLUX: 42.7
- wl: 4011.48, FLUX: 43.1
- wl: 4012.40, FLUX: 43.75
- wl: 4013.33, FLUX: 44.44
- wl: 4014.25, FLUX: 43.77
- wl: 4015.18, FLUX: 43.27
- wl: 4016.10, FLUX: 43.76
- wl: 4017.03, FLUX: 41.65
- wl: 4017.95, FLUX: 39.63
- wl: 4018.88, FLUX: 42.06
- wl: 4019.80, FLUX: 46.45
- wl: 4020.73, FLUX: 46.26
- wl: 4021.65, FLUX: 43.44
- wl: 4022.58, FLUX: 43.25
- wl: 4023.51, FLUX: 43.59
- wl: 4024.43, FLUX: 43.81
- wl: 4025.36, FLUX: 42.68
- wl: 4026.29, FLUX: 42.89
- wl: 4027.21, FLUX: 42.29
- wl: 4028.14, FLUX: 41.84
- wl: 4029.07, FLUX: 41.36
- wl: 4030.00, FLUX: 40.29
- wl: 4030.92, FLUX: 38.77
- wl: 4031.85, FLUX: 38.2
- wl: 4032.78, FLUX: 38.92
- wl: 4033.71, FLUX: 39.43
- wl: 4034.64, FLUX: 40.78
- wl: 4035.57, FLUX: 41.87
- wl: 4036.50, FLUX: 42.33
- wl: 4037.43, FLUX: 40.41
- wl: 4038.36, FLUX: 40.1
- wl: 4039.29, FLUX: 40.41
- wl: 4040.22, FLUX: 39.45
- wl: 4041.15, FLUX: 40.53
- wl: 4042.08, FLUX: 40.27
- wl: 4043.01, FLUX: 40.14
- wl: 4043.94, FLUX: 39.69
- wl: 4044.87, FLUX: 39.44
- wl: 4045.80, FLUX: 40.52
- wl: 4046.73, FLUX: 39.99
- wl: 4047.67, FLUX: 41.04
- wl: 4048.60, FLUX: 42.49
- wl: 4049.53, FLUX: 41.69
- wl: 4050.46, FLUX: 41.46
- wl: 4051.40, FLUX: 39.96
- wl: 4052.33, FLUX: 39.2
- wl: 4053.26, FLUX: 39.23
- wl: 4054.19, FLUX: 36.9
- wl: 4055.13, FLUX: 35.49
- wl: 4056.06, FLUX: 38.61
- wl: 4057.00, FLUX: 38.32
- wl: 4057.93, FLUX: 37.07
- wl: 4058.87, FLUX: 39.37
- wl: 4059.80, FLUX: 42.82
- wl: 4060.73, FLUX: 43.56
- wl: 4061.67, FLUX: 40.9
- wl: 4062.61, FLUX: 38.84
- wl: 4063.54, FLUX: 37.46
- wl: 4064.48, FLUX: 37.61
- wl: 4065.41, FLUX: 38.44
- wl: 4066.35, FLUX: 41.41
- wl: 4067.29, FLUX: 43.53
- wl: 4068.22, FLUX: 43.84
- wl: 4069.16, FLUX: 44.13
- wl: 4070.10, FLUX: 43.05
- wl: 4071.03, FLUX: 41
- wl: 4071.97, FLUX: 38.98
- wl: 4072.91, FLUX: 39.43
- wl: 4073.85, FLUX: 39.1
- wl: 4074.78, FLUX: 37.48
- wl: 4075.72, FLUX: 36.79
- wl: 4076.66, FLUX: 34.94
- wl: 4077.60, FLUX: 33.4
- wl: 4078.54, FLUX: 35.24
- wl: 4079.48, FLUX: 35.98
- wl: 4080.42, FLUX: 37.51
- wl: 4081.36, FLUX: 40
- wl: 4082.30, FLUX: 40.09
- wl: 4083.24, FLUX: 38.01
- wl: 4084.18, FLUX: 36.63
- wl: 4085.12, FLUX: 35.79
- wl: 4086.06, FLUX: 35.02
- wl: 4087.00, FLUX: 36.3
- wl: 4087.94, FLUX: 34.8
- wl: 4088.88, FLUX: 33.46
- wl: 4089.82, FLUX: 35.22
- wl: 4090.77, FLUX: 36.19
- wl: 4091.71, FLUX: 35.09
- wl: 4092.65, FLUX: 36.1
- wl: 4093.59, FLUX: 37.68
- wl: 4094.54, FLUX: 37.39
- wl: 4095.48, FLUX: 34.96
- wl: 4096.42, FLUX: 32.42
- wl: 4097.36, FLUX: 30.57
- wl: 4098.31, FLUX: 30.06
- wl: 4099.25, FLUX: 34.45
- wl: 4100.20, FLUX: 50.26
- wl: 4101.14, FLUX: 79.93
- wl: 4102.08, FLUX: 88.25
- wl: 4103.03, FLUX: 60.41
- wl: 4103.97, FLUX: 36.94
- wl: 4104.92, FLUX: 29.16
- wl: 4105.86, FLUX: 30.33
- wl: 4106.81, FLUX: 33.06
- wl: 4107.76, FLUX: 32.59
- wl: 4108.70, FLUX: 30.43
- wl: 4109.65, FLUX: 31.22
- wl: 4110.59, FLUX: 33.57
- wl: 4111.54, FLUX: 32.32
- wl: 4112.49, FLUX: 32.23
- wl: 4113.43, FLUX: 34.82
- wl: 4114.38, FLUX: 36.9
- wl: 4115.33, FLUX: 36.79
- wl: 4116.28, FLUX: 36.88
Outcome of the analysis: -0.05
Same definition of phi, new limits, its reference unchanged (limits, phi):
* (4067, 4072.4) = -0.06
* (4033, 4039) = -0.02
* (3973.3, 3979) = 0.14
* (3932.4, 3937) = 0.13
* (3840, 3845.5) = -0.02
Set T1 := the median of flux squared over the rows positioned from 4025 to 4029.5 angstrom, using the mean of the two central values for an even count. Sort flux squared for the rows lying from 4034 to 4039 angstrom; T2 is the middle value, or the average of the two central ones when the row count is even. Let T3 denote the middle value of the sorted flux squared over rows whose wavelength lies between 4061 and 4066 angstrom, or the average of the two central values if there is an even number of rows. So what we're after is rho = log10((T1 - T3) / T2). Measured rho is -0.7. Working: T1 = 1788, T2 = 1663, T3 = 1478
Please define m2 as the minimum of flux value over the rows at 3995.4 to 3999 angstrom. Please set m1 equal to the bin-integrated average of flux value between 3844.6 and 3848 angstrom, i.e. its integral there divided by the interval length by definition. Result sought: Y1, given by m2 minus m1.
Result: -7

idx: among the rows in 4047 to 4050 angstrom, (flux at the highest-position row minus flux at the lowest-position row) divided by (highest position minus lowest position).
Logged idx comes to 0.3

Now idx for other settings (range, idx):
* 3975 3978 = -0.1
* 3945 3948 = 1.2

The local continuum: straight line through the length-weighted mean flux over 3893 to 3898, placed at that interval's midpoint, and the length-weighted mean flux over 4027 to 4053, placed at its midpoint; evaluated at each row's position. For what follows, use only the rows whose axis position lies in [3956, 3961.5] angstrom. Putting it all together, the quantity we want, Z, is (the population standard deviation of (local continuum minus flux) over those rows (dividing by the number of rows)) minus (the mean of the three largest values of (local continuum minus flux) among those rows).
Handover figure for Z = -2.3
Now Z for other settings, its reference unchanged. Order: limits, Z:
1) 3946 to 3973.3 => 0.4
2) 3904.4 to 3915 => 2.0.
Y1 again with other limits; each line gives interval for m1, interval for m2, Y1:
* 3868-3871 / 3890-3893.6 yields -33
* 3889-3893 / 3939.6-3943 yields -6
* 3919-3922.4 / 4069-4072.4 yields -1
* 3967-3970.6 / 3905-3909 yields -15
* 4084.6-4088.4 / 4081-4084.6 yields 1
